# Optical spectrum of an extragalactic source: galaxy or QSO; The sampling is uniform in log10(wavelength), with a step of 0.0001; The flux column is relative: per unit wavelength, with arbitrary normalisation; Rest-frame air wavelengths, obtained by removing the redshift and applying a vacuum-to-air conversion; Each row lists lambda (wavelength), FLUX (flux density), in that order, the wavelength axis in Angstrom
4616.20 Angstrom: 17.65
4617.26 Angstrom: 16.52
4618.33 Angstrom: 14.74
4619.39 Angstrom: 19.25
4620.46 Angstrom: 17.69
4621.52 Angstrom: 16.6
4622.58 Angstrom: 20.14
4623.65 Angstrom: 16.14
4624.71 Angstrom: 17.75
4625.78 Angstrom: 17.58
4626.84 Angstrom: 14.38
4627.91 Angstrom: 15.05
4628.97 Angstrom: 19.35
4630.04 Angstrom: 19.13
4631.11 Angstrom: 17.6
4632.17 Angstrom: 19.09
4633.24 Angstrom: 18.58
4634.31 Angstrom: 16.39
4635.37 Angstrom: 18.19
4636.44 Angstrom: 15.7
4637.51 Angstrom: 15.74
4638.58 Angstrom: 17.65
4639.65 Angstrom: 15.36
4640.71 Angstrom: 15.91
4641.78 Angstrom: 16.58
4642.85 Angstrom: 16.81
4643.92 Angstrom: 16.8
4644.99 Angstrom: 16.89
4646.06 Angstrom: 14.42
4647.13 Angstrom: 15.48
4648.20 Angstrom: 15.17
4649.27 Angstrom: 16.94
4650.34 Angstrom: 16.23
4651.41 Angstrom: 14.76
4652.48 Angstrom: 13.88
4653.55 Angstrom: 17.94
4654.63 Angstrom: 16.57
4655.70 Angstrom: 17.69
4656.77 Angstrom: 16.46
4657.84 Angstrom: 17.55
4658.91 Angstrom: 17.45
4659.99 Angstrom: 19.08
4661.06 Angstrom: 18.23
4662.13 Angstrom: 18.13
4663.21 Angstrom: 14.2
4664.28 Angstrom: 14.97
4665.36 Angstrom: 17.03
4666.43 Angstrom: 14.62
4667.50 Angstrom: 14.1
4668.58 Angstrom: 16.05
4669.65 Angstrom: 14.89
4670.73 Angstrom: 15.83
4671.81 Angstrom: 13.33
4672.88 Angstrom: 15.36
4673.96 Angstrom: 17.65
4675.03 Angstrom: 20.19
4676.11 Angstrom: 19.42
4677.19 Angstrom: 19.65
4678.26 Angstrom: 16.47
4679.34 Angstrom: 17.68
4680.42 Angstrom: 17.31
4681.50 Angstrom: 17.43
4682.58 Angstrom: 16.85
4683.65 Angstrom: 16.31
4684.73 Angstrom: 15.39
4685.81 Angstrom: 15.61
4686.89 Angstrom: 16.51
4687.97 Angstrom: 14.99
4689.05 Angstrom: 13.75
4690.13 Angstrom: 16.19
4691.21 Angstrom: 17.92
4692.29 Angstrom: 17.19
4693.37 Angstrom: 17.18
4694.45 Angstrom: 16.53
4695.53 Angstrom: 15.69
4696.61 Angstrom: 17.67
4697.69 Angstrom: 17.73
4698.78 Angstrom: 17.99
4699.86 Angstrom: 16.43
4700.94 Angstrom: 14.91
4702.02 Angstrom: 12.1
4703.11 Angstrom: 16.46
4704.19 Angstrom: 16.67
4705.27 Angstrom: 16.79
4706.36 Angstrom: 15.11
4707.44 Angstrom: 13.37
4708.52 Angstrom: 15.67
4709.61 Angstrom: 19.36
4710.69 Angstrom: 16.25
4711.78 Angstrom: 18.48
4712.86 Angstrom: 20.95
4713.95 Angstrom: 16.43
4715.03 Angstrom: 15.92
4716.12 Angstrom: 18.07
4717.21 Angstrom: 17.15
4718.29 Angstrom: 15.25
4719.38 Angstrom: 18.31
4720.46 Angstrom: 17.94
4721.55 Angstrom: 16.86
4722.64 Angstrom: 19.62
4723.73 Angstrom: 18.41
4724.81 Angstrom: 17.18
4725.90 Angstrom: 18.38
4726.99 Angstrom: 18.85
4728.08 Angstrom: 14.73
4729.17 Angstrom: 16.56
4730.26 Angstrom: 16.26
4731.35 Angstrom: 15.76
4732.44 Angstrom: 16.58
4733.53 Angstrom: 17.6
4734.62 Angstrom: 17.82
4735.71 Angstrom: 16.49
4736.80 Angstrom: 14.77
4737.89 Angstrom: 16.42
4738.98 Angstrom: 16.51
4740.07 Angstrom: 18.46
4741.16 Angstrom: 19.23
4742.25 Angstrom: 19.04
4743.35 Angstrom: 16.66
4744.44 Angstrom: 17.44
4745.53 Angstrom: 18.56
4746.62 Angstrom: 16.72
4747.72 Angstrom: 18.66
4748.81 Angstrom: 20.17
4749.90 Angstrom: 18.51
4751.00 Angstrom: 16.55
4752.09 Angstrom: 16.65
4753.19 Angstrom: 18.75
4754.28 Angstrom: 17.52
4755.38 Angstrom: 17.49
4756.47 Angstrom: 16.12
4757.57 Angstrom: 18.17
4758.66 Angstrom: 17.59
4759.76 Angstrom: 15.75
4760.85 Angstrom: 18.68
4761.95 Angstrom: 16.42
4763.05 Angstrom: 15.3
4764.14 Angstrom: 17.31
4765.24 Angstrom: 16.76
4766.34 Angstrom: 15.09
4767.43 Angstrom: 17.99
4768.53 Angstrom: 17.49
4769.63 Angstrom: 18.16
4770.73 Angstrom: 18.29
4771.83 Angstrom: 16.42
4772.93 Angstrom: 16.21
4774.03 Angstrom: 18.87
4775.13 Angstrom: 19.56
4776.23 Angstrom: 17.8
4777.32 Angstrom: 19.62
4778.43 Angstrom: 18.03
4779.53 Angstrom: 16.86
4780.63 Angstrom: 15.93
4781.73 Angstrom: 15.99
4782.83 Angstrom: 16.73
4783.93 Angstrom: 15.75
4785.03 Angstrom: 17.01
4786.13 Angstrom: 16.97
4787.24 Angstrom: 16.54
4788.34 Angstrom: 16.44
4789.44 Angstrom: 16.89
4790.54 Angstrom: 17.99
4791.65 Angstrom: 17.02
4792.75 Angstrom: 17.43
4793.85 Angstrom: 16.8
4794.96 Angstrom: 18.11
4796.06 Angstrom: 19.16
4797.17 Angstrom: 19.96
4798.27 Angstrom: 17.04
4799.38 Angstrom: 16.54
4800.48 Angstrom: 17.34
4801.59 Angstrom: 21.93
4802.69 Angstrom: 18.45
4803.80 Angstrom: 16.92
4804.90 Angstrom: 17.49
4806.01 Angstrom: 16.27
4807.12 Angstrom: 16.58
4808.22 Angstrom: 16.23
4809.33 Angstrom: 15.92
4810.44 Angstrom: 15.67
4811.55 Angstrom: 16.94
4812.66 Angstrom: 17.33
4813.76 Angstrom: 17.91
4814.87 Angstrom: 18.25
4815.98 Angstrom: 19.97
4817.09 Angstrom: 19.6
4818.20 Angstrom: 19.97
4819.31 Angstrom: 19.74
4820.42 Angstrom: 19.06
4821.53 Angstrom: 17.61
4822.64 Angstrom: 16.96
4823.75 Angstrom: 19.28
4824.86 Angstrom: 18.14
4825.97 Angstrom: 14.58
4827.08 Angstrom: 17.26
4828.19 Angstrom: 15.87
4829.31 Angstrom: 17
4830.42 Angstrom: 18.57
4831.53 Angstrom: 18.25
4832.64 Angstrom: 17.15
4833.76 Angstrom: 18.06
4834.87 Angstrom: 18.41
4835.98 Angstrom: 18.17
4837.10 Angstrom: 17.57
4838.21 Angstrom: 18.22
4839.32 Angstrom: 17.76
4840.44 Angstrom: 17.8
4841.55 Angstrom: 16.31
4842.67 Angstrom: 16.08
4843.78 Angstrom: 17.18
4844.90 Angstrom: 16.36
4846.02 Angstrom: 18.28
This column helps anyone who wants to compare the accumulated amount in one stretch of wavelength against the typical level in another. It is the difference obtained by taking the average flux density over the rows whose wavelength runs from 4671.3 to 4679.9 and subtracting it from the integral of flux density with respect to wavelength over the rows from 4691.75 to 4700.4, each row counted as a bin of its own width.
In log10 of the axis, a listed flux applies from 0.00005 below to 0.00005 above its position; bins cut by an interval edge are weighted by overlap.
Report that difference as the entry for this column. 130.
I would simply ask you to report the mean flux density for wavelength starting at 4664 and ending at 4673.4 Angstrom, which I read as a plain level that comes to 15.1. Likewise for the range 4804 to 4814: 16.7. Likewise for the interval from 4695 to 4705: 16.2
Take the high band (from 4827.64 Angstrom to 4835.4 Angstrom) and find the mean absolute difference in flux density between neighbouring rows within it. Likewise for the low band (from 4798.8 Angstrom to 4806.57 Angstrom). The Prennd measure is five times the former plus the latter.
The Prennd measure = 6.5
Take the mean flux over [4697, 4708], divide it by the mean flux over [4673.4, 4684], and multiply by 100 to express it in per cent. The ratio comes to 88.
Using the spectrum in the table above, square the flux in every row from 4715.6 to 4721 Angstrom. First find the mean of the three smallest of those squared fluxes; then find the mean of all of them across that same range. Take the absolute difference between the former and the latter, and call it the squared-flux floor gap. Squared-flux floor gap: 19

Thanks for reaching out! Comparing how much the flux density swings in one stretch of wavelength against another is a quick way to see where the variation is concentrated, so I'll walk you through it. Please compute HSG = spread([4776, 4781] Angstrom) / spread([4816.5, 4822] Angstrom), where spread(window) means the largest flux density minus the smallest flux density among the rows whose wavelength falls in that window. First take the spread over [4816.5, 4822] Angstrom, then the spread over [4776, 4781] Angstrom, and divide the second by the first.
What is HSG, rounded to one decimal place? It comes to 1.6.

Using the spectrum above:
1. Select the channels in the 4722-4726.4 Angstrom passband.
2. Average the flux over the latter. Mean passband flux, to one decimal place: 18.4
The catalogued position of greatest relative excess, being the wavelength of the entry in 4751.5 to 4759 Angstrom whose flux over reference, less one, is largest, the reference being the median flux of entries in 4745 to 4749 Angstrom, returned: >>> 4753.19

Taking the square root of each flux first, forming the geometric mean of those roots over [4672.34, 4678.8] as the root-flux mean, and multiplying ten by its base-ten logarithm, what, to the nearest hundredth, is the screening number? 6.28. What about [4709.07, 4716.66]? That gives 6.26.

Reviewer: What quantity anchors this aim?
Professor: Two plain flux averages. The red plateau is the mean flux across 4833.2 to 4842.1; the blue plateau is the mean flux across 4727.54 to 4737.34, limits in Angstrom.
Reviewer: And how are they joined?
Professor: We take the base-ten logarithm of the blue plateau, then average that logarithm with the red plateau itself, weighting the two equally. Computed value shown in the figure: 9.50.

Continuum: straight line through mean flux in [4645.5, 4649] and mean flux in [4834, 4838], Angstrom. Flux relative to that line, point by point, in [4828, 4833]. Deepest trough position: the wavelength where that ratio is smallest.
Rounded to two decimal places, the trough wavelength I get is 4828.19 Angstrom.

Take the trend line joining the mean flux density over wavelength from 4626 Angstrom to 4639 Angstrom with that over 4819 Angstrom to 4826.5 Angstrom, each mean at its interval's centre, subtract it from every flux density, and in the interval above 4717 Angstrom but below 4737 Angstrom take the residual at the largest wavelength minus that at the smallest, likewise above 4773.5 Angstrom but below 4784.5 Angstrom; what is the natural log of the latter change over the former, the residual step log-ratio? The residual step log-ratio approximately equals 0.25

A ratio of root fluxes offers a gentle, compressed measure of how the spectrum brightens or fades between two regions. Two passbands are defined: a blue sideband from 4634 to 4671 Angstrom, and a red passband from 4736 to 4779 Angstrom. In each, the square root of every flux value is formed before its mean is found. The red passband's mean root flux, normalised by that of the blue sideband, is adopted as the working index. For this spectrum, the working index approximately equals 1.04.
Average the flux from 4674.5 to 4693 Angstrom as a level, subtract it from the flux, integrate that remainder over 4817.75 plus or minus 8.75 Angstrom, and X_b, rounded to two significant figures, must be 17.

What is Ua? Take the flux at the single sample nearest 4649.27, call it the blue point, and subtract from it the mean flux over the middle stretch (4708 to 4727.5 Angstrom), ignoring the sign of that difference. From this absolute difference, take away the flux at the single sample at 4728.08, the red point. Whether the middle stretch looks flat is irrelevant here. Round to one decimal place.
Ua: -13.9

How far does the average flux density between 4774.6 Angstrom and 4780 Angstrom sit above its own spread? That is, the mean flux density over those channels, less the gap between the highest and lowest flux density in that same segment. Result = 15.6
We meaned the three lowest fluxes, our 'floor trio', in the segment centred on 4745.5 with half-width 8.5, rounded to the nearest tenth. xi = 16.5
